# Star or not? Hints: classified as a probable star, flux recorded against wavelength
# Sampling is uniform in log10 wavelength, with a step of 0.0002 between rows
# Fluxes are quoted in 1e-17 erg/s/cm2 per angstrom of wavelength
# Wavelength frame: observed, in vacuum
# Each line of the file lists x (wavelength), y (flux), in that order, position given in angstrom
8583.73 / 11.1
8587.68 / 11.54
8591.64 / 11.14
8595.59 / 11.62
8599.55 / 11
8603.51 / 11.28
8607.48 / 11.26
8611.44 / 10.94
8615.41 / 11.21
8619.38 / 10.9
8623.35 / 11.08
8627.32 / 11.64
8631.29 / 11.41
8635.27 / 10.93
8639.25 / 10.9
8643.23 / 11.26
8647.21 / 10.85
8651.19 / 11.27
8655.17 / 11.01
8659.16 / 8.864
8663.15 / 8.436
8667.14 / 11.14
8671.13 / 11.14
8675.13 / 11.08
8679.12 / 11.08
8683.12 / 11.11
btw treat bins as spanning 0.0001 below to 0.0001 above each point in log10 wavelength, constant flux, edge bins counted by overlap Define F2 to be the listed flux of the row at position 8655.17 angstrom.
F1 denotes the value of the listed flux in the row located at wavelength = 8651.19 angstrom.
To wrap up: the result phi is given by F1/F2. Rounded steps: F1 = 11.27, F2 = 11.01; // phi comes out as 1.024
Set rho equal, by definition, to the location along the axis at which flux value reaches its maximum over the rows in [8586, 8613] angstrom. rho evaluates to 8595.59 angstrom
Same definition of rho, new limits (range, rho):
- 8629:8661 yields 8631.29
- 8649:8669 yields 8651.19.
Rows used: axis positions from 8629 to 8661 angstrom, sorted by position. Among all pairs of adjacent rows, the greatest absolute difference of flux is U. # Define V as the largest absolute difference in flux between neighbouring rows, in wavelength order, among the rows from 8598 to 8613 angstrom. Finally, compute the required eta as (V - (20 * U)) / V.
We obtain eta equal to -133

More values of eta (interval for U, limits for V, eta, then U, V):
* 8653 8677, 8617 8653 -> -96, 2.7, 0.56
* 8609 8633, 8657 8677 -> -3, 0.6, 2.70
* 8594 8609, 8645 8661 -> -5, 0.6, 2.15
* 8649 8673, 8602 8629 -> -96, 2.7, 0.56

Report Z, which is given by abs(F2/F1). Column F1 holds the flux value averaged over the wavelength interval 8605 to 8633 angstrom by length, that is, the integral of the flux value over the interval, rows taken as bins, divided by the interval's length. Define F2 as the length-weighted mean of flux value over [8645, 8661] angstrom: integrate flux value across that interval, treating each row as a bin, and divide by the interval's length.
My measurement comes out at 0.94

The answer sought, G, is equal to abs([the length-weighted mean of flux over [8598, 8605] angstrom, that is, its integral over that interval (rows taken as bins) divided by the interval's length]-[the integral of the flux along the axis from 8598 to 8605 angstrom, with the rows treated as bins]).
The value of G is 66.8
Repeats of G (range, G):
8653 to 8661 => 69.9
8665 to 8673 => 77.7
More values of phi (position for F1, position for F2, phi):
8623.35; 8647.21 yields 1.021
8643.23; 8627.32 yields 0.967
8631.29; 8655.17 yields 1.036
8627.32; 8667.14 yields 1.045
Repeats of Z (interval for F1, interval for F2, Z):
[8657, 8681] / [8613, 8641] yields 1.08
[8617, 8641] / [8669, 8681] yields 1.00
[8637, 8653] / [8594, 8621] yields 1.01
